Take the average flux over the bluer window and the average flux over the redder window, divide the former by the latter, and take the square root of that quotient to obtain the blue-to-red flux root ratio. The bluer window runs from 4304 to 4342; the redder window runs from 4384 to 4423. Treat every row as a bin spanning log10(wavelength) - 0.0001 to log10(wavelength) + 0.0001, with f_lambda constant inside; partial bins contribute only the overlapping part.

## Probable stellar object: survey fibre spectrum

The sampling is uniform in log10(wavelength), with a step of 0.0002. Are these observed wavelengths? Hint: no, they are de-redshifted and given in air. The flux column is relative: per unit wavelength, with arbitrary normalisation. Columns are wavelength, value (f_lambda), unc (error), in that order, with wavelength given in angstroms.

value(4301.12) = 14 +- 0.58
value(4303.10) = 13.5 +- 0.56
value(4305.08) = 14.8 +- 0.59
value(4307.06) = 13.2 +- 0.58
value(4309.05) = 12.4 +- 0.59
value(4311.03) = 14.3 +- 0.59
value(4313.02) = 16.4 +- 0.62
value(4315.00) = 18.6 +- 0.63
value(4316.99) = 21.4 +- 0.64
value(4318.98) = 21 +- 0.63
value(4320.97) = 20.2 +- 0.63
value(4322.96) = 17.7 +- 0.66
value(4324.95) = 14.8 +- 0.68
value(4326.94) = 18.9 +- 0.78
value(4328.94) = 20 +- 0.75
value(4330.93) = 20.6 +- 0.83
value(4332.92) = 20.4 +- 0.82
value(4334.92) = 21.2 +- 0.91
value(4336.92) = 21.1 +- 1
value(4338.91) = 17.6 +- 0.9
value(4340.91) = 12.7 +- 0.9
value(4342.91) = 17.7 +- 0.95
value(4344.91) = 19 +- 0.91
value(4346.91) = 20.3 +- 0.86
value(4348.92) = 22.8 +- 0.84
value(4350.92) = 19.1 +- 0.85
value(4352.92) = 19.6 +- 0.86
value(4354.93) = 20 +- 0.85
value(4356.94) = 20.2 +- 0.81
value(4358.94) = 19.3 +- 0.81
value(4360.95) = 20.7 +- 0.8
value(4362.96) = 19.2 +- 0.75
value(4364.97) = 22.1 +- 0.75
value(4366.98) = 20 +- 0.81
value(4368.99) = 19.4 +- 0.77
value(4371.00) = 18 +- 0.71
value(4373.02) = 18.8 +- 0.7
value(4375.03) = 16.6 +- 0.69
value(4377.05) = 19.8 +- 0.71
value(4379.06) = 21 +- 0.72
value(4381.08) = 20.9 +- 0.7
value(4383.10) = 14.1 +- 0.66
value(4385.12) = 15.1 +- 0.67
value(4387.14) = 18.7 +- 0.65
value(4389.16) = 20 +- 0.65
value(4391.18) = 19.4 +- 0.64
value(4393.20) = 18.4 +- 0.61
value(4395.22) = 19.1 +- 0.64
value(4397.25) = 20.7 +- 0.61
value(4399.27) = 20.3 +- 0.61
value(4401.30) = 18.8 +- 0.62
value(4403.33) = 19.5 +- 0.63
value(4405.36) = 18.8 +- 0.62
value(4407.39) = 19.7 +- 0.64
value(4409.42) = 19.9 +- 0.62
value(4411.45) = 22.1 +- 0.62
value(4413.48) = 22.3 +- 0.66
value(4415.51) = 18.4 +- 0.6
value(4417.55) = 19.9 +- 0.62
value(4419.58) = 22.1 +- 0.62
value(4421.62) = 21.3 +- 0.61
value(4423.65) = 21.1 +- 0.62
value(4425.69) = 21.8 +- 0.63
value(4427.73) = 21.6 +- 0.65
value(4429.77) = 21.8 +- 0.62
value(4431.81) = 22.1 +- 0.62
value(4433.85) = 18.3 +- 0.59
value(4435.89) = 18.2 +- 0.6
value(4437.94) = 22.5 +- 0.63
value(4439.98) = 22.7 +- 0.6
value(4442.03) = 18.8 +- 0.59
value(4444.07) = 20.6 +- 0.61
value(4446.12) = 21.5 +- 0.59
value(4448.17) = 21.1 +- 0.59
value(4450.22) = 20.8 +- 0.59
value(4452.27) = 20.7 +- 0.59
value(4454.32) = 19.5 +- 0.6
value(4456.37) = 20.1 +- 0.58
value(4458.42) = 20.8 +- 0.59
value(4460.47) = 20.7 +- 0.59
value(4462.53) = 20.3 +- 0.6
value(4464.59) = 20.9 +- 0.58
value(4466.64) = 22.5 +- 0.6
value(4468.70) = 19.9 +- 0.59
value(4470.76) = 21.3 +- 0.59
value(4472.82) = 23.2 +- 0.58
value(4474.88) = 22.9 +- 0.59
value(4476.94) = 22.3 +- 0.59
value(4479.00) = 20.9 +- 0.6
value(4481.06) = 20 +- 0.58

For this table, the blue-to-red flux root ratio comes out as 0.949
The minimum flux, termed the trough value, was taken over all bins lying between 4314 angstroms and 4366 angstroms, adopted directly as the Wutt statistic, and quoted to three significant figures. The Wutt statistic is 12.7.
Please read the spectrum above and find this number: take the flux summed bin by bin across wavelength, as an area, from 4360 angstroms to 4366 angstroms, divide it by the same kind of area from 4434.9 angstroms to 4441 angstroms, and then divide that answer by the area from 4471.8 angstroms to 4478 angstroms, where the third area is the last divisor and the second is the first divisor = 0.0068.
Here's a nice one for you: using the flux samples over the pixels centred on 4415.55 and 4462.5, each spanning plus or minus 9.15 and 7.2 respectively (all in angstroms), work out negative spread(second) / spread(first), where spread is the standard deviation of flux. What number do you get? -0.6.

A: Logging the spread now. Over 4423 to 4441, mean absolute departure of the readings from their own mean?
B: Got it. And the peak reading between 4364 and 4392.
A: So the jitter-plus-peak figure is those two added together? 23.4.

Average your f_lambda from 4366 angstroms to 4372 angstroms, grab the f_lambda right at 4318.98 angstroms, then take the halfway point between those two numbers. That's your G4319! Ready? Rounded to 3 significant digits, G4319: 20.1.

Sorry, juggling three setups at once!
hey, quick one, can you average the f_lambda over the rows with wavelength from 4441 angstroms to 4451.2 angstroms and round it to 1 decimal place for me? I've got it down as 20.6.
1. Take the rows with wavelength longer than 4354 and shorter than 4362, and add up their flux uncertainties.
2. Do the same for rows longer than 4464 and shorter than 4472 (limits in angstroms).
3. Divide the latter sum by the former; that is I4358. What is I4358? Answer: 0.72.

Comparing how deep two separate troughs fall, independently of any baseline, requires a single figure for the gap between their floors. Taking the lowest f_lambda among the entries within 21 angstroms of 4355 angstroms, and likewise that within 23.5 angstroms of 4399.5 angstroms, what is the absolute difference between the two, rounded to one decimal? 1.4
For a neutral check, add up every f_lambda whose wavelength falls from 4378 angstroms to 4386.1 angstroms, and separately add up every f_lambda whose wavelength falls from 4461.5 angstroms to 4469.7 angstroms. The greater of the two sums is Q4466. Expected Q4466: 84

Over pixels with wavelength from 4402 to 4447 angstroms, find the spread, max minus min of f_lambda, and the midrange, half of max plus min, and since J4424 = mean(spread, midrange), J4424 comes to 12.5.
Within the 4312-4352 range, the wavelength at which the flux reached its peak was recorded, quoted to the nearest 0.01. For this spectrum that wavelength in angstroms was 4348.92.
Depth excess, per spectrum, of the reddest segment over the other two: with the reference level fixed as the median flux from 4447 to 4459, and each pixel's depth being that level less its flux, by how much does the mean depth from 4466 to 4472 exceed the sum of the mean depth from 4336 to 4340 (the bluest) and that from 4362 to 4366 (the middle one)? -2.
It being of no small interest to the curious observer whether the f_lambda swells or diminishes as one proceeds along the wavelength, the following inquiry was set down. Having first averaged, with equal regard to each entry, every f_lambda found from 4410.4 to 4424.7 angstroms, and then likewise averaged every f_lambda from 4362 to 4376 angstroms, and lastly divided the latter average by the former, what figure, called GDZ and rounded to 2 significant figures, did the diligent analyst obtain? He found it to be 0.91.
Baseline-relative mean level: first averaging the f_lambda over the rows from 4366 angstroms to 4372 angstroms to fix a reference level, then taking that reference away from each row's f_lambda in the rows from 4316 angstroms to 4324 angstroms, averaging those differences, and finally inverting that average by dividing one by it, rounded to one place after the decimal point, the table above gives 1.1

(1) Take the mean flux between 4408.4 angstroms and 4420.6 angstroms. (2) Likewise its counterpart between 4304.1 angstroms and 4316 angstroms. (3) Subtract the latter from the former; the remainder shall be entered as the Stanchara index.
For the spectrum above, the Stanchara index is 5.8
